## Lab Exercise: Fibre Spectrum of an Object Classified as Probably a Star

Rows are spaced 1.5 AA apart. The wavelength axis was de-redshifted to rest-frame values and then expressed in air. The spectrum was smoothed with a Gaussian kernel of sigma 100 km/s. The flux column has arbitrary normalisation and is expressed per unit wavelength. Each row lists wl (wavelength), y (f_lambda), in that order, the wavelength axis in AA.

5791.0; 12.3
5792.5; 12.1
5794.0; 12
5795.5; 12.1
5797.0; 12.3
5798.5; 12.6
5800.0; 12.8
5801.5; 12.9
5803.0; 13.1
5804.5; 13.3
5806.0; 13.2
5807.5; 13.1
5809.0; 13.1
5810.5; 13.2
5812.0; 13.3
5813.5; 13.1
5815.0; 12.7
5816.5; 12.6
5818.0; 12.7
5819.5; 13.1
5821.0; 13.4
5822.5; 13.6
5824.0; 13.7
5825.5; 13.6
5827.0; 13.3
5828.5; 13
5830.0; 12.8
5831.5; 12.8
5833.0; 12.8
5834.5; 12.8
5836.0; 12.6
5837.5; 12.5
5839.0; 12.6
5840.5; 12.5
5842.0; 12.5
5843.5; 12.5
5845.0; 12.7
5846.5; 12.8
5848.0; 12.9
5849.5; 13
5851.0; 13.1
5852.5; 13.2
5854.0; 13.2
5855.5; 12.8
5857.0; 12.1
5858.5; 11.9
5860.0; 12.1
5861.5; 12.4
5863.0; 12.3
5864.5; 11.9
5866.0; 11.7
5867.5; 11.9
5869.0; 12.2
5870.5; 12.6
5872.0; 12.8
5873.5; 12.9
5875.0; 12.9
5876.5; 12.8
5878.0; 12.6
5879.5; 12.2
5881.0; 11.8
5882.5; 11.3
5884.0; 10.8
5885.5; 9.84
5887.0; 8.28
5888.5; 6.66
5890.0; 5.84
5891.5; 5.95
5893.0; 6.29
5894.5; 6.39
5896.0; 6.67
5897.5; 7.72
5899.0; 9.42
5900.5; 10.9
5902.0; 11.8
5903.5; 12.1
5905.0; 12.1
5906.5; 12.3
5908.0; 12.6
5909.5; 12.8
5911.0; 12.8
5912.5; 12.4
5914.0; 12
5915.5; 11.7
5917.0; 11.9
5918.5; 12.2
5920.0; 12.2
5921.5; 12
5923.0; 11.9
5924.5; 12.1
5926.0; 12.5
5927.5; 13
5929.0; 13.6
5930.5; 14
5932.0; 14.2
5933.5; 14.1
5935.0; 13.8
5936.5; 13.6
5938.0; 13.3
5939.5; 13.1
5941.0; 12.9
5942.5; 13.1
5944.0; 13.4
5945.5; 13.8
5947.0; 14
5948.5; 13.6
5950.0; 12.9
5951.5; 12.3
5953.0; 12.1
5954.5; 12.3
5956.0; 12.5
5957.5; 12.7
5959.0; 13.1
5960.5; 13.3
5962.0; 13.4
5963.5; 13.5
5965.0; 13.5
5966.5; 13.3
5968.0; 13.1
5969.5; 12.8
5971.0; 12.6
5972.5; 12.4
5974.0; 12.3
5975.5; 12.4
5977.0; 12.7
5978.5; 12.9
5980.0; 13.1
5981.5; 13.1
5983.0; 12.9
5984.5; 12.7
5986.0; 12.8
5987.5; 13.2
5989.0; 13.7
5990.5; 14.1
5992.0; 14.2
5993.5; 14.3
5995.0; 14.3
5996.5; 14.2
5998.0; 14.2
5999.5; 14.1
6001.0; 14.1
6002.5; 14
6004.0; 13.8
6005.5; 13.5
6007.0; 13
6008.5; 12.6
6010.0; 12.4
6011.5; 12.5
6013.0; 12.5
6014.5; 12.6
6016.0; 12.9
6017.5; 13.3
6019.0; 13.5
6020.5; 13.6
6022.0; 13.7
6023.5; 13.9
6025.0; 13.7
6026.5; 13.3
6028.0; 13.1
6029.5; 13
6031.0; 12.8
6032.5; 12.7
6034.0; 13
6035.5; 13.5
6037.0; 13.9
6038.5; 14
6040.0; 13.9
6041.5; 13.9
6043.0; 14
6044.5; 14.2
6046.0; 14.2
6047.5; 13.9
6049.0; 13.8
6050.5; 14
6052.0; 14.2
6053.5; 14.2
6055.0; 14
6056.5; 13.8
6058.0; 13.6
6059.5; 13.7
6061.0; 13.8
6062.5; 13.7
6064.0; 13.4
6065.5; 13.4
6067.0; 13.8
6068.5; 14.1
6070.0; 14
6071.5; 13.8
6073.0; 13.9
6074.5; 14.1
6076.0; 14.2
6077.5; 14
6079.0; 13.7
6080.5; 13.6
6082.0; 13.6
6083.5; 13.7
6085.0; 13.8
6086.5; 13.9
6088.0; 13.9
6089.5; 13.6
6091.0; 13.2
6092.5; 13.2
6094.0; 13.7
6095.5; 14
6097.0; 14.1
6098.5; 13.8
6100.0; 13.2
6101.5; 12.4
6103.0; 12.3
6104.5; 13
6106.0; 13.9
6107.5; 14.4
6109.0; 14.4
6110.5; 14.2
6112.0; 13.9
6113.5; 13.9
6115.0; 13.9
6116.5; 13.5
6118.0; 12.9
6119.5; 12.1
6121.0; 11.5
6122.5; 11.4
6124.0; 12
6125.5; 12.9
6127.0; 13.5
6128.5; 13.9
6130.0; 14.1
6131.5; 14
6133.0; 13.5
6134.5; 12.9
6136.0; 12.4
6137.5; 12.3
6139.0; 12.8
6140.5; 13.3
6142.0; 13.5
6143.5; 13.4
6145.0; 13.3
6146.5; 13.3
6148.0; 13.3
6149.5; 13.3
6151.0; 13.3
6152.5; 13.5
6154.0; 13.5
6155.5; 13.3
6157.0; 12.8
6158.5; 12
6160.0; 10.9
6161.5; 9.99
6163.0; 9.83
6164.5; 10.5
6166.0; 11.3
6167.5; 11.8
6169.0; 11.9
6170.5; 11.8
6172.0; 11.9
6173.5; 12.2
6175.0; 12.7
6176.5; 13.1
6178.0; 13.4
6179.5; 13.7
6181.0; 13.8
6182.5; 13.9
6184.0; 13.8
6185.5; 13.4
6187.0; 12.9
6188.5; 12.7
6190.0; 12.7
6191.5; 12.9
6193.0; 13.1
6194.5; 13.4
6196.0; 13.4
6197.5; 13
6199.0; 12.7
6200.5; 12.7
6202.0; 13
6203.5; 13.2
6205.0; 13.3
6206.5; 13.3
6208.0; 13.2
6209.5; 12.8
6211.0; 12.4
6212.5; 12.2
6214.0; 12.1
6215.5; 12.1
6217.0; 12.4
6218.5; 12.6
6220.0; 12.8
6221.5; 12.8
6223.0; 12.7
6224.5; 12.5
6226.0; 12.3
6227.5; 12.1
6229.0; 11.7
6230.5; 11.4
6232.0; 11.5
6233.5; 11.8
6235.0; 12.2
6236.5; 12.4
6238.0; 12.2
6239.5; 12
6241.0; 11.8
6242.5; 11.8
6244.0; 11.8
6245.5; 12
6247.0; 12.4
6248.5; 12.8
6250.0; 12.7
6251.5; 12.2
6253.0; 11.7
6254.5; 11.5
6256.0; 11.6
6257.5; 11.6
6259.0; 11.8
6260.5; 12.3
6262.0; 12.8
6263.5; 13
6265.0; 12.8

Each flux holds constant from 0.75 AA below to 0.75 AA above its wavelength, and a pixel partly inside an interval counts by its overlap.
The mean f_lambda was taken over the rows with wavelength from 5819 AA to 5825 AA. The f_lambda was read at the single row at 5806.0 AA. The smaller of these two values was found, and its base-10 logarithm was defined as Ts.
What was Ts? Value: 1.12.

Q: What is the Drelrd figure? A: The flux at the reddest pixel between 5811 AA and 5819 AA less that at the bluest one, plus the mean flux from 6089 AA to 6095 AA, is 12.8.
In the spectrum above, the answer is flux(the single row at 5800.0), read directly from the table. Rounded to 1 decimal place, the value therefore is 12.8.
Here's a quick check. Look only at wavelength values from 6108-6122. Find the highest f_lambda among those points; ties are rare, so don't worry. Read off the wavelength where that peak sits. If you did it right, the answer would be 6109.0 AA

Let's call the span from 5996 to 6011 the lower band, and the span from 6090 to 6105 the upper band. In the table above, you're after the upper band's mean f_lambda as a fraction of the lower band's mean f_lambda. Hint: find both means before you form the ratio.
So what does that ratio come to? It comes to 0.98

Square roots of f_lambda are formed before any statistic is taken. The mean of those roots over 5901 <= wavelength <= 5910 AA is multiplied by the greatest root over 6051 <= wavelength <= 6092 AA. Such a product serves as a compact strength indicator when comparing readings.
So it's 13.2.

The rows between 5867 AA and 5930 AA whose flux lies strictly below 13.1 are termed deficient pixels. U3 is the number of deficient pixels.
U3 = 41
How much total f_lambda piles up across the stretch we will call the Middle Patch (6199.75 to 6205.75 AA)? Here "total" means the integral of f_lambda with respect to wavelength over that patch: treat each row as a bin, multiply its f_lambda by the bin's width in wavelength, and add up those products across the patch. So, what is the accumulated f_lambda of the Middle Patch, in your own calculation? 78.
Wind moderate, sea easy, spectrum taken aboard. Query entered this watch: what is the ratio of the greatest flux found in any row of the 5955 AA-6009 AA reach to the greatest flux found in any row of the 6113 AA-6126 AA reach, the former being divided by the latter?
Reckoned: 1.03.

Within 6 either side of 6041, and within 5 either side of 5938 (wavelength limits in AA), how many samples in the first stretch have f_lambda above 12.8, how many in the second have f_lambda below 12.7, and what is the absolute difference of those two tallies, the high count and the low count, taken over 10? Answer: 0.800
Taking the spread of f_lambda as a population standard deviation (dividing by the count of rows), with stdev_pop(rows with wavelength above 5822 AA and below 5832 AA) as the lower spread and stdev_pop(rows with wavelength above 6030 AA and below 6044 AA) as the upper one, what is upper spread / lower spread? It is 1.4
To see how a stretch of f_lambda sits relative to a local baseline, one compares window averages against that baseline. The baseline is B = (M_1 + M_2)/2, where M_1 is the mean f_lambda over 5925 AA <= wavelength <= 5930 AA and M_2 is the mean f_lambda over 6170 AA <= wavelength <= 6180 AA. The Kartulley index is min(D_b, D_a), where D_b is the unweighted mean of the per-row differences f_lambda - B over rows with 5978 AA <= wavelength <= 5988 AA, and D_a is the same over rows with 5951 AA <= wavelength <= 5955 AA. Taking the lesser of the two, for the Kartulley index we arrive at -0.6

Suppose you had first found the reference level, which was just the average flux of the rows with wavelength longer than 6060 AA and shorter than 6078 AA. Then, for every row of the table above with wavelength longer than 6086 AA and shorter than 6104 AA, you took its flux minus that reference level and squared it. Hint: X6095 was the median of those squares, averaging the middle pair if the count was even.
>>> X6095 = 0.1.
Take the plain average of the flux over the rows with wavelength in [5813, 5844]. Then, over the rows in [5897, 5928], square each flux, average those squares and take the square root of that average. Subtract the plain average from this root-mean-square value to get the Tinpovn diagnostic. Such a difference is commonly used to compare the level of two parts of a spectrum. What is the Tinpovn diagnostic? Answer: -1.0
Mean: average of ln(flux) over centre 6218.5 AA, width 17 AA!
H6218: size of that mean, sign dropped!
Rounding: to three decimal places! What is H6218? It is 2.521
